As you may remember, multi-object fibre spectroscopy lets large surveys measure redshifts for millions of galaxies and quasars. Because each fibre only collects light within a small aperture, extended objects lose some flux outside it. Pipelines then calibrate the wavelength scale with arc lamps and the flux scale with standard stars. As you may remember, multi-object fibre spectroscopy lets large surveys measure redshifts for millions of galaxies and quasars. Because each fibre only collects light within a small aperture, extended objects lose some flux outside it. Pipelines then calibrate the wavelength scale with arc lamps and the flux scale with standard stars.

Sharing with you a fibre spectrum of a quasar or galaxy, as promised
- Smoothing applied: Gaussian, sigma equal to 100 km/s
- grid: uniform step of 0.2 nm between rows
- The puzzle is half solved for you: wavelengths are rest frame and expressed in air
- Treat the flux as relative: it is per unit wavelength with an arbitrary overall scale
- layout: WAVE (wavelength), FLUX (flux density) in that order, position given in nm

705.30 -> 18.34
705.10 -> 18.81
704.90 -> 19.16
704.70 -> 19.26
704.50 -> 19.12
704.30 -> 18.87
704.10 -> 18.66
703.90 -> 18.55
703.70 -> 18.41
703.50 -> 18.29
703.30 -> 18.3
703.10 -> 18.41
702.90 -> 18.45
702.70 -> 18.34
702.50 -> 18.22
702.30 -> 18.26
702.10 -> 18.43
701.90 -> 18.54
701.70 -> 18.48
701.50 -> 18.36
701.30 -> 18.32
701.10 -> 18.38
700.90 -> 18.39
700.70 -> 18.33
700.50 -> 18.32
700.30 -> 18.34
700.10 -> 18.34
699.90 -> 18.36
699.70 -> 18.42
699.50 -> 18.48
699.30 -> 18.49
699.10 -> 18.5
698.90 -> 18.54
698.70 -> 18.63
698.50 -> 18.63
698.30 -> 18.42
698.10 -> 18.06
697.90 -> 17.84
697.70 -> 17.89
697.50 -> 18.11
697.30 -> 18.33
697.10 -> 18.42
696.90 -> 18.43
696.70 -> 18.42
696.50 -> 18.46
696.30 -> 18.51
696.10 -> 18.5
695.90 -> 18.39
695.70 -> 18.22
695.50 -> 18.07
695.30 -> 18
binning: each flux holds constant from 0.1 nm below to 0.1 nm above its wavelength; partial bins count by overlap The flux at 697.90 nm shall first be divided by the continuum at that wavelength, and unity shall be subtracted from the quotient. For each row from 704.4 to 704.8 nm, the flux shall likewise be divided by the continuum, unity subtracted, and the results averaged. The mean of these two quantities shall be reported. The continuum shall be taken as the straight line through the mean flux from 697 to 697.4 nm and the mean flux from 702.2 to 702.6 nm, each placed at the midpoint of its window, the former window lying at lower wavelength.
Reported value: 0.014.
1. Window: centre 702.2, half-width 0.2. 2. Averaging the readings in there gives 18.3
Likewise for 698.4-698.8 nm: 18.6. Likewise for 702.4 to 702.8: 18.3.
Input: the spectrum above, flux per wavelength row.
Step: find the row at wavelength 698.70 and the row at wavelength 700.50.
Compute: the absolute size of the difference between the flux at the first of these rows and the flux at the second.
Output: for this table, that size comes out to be 0.31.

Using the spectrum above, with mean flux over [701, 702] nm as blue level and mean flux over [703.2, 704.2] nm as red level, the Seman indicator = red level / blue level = 1.00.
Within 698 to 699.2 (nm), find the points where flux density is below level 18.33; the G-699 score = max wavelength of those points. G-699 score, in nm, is 698.10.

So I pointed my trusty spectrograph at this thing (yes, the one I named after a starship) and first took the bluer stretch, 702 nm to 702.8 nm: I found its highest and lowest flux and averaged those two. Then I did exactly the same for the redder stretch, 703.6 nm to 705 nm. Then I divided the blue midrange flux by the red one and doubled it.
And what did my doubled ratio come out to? 1.946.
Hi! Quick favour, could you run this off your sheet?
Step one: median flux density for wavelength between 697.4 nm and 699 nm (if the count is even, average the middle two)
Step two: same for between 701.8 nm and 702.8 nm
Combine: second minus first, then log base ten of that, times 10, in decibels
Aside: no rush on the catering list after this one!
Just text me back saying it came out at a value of -11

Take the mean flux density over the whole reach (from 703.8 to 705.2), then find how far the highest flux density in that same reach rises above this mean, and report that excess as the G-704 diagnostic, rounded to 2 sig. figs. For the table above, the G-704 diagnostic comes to 0.34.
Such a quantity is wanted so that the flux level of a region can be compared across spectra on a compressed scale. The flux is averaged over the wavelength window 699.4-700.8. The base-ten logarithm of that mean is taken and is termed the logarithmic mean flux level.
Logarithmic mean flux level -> 1.26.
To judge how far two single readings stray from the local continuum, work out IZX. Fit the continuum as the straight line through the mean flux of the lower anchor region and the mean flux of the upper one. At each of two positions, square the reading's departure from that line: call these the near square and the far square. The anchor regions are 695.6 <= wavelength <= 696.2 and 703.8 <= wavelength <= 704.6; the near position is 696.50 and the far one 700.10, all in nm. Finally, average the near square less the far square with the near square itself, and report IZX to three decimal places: -0.027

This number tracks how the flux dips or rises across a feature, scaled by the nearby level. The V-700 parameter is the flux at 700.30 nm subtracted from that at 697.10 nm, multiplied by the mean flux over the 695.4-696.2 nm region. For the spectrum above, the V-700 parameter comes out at 1.5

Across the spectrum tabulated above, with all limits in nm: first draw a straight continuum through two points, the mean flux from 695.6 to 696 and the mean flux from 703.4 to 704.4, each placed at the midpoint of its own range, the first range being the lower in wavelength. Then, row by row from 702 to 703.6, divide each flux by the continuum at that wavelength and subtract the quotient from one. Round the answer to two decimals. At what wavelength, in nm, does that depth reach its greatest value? 702.50 nm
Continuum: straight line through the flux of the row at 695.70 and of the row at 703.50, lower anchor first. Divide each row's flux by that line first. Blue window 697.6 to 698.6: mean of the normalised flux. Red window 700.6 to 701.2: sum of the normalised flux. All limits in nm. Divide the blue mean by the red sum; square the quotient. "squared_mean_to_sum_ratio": 0.11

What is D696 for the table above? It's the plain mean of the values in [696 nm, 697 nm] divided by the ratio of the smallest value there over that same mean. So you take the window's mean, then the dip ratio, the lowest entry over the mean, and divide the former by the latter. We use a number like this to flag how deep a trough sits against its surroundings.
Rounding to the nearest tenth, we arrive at 18.5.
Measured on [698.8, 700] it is 18.6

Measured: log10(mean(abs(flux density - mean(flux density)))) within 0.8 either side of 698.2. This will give -0.5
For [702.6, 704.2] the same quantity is -1.0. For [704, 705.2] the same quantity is -0.7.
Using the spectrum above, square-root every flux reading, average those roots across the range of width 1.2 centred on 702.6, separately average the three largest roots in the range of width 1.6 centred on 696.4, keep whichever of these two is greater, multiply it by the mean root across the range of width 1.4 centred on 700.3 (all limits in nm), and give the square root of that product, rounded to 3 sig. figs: 4.29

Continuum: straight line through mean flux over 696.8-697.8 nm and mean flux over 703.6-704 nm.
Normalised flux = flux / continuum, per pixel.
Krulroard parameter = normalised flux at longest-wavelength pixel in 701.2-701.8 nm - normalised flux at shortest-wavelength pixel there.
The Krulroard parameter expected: 0.0079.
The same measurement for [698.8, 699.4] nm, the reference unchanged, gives -0.0036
